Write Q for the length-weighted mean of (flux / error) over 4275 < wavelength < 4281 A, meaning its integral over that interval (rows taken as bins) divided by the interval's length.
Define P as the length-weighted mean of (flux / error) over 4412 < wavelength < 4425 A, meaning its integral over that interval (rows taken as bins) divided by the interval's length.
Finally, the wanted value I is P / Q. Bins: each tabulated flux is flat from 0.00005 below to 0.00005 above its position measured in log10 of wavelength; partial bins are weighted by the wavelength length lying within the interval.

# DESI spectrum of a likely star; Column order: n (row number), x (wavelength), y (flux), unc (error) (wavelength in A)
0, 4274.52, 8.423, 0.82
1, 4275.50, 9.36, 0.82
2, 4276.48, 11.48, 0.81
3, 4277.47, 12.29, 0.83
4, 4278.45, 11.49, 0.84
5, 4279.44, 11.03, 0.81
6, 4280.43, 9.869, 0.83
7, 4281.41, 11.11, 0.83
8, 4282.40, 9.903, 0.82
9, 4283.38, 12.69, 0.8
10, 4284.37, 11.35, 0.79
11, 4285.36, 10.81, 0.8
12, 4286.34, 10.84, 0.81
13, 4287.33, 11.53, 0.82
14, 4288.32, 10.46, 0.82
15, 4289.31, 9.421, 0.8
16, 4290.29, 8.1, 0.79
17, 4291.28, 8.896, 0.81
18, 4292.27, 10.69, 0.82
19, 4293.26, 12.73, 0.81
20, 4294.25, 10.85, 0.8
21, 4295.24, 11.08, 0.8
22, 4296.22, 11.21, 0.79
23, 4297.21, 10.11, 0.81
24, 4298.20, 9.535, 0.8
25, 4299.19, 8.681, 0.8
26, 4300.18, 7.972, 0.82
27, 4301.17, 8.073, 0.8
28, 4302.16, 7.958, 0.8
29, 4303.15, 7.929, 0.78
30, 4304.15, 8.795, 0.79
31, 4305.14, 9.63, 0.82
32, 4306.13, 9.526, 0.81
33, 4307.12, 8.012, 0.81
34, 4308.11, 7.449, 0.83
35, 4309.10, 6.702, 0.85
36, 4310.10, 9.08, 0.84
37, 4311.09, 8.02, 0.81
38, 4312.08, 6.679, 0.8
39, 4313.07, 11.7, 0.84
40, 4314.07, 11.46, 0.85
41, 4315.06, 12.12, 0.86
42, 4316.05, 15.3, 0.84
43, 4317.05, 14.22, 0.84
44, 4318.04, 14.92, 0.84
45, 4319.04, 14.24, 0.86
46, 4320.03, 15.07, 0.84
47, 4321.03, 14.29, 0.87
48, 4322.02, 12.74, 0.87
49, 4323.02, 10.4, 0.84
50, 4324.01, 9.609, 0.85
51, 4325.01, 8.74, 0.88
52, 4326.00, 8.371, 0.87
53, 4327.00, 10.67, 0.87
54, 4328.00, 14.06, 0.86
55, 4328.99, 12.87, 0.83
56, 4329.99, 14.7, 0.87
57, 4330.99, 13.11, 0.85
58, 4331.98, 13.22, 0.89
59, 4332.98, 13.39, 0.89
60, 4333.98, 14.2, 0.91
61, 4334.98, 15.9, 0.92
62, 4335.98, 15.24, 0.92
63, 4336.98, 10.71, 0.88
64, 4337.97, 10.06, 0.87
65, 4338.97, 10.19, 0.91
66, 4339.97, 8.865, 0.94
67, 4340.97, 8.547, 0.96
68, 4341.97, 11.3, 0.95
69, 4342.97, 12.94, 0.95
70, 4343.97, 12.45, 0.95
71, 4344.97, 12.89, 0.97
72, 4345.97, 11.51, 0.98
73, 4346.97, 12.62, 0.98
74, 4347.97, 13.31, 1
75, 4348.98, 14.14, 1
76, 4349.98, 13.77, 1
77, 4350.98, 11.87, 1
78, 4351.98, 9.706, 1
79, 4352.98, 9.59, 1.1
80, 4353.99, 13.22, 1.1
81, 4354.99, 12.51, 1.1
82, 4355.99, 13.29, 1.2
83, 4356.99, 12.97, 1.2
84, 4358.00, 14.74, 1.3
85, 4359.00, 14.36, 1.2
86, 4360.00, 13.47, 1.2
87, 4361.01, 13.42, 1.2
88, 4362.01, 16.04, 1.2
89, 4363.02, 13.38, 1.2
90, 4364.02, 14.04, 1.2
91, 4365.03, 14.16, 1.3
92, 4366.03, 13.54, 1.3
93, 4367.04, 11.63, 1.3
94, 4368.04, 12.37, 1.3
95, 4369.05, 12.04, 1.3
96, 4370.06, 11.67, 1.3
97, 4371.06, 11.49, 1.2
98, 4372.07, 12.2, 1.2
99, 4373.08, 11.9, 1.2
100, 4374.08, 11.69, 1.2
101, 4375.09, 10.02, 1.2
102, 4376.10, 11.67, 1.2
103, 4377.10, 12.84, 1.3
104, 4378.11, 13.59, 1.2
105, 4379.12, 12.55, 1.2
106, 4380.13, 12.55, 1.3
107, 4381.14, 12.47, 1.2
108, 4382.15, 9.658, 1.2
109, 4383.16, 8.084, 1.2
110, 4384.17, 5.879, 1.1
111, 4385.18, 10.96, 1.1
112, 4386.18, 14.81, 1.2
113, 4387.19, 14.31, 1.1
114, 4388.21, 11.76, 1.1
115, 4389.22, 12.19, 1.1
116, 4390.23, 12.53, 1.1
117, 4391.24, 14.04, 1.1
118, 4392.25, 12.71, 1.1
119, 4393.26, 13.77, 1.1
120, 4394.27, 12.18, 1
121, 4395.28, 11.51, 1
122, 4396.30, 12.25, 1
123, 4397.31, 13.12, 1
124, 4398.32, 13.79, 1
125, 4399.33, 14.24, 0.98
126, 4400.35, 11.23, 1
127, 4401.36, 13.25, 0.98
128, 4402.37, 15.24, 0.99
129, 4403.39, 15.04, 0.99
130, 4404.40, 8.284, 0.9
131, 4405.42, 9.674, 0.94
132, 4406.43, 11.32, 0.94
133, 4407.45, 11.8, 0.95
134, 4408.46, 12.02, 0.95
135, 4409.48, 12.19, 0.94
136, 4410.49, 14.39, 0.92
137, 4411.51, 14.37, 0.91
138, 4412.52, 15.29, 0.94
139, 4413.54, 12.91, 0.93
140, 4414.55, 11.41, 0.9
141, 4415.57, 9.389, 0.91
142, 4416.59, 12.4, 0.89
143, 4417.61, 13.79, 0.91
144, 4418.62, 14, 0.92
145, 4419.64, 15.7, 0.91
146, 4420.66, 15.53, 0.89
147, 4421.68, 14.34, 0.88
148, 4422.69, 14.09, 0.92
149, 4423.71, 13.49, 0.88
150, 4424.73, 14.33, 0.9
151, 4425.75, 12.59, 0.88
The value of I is 1.13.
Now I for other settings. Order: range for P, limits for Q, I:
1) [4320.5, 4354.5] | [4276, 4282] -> 0.96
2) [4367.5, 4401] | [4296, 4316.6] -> 0.94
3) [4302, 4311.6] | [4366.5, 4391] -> 1.04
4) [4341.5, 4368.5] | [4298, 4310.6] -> 1.13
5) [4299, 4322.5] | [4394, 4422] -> 0.92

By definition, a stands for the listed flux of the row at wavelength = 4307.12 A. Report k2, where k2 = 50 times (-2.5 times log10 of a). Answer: -113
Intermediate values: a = 8.012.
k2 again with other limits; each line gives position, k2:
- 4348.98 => -144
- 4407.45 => -134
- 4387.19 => -144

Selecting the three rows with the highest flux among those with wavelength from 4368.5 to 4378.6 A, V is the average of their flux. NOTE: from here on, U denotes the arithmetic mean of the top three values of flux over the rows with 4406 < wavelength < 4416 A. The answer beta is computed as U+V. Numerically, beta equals 27.6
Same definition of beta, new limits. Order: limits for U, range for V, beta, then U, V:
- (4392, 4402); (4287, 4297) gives 25.8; 13.9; 11.8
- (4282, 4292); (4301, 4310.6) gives 21.3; 11.9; 9.4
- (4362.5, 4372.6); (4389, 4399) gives 27.8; 13.9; 13.9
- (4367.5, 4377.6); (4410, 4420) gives 27.6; 12.5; 15.1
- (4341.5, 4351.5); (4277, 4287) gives 25.9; 13.7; 12.2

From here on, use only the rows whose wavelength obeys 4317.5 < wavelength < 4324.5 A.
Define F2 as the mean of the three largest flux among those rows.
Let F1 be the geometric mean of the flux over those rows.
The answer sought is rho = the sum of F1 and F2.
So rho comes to 27.6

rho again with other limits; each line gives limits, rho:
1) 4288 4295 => 21.5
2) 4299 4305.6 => 17.4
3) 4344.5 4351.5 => 26.6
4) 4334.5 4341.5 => 25.0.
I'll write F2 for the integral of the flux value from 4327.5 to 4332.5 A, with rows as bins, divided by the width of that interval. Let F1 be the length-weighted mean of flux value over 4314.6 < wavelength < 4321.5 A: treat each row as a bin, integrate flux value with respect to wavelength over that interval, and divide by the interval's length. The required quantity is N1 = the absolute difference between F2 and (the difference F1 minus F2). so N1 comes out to 13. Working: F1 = 14.3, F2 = 13.6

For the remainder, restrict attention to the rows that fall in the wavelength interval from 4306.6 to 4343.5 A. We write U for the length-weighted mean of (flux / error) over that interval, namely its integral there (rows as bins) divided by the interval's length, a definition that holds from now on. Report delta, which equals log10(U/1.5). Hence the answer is 0.949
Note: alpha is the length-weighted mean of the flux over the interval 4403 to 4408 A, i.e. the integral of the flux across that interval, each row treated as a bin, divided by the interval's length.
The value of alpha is 11.1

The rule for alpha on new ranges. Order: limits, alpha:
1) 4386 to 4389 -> 13.3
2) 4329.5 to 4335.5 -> 14.1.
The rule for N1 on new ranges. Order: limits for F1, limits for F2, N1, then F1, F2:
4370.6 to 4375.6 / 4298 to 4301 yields 6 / 11.4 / 8.6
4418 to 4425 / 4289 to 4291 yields 3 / 14.5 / 8.7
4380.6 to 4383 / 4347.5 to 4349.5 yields 17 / 10.6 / 13.7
